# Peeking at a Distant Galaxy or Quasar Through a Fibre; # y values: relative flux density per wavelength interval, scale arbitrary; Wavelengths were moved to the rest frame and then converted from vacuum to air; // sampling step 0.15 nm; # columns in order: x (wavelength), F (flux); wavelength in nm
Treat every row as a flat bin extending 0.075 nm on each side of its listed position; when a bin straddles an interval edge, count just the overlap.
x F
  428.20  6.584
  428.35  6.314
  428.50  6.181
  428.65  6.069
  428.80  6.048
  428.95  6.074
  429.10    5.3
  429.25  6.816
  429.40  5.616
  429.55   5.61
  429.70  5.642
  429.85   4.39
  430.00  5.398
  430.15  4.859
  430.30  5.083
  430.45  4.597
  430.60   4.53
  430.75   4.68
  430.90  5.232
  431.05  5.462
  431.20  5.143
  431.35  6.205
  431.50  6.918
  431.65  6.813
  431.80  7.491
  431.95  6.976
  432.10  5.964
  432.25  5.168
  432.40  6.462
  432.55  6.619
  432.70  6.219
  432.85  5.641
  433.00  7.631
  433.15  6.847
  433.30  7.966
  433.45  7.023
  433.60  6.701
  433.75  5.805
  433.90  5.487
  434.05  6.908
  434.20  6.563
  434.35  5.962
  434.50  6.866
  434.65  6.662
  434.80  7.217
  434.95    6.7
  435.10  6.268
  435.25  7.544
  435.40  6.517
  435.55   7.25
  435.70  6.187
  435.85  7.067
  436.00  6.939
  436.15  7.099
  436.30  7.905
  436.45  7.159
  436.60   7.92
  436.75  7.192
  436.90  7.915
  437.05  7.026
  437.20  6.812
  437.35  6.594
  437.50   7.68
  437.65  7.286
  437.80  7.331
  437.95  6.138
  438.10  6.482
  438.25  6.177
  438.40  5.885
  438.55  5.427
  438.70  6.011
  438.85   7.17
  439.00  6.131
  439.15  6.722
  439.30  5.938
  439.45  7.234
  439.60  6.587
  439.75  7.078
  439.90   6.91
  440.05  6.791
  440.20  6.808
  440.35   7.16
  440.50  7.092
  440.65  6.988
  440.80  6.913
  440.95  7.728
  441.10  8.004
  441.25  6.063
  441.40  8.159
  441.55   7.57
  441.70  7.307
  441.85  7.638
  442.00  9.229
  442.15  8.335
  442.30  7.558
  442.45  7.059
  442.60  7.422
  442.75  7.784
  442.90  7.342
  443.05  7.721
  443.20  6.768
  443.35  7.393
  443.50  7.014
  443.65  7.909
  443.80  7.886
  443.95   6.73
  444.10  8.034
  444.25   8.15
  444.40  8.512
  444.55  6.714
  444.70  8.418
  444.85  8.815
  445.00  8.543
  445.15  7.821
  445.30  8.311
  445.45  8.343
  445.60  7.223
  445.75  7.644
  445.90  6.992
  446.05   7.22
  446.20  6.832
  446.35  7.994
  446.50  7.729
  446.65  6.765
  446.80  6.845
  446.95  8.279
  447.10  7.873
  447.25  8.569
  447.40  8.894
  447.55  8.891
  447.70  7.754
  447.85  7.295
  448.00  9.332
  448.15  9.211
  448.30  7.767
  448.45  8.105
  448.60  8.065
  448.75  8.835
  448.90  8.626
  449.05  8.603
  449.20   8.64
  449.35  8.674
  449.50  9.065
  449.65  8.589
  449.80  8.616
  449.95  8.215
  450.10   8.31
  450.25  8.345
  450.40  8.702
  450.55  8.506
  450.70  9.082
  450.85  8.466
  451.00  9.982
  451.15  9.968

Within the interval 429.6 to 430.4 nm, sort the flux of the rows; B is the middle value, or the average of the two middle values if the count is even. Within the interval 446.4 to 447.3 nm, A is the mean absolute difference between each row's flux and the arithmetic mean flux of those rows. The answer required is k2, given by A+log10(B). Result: 1.29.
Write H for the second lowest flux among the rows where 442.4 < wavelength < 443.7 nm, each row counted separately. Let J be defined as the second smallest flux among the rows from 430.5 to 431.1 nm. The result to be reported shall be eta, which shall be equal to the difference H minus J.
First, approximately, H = 7.014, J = 4.68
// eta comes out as 2.3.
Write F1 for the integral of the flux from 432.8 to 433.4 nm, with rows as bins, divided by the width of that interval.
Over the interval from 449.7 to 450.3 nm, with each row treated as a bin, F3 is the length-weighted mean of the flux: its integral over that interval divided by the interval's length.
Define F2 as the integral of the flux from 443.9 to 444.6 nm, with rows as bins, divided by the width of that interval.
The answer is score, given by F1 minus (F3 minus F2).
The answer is 6.4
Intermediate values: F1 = 7.1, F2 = 7.7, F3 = 8.38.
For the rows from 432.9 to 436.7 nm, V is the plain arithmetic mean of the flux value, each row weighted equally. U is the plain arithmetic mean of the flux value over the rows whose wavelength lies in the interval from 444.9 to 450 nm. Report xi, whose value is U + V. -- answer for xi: 15.0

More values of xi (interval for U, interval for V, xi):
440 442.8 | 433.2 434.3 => 14.1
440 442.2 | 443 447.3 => 15.1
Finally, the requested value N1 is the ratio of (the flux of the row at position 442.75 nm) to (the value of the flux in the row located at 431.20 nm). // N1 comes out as 1.51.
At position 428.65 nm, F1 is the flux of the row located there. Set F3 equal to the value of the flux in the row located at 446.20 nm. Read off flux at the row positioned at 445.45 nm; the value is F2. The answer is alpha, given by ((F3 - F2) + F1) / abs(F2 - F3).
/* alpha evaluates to 3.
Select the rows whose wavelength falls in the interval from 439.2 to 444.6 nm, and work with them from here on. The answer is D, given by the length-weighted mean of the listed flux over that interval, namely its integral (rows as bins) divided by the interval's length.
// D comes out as 7.4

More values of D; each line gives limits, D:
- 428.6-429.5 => 6.0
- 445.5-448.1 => 7.8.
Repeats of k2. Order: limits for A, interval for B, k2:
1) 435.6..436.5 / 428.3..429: 1.11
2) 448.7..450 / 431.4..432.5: 0.97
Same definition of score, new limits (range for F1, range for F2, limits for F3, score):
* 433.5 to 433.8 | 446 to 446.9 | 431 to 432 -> 7.2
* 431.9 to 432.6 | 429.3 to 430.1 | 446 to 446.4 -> 4.2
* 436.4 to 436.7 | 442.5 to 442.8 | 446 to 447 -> 7.7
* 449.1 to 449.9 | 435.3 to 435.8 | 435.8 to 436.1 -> 8.4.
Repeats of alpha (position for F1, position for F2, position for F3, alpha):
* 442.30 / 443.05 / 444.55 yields 7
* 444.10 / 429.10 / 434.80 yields 5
